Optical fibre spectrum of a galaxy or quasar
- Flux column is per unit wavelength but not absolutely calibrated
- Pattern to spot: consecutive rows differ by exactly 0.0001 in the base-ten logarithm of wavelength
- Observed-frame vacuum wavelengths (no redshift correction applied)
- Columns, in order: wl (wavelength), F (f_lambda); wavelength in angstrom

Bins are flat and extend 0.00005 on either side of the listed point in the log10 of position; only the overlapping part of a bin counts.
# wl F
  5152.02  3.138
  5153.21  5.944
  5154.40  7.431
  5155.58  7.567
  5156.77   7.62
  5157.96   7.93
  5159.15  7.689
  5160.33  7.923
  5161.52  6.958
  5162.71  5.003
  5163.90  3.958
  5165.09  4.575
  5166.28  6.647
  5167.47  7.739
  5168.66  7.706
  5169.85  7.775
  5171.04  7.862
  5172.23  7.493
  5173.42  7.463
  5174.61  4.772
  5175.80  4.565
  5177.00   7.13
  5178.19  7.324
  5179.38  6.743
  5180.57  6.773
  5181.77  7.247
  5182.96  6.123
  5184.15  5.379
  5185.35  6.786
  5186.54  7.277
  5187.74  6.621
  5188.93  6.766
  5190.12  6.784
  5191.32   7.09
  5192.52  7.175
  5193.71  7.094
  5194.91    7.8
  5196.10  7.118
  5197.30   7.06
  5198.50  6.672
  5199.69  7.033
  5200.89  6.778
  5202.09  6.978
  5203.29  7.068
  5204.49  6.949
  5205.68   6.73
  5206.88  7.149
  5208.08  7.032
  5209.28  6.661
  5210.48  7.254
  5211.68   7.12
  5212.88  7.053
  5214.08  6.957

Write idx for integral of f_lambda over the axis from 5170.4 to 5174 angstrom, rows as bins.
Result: 27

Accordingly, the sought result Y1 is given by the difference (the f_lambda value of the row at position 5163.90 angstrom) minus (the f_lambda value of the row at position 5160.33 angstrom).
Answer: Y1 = -4.0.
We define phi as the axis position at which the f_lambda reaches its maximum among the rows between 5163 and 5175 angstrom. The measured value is 5171.04 angstrom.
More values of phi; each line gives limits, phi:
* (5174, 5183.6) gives 5178.19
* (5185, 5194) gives 5186.54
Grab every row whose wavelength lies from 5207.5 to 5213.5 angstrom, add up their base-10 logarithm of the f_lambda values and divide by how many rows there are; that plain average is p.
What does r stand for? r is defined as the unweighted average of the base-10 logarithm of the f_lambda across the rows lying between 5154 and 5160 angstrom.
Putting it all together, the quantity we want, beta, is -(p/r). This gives -0.96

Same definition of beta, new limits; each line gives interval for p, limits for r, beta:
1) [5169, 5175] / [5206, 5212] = -0.99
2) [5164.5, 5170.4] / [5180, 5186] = -1.03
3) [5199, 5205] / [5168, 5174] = -0.95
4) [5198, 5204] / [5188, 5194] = -0.99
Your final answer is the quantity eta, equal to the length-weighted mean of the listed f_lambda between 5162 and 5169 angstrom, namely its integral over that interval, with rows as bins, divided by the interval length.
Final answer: 5.89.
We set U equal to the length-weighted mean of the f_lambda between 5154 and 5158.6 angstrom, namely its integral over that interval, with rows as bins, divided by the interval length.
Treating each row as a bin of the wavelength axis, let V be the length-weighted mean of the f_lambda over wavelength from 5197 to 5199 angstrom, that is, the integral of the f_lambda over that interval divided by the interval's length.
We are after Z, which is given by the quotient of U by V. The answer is 1.12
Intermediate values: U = 7.65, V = 6.84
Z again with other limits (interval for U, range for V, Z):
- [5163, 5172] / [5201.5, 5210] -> 0.95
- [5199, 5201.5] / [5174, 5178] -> 1.22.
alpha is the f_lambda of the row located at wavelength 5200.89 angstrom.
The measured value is 6.778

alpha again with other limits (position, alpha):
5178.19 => 7.324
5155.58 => 7.567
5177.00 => 7.13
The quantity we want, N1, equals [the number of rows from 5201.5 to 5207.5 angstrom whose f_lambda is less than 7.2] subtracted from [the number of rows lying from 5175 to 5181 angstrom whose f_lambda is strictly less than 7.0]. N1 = -2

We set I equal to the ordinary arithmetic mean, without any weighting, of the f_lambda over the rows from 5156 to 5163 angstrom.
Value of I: 7.2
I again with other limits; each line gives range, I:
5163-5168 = 5.7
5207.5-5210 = 6.8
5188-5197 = 7.1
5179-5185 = 6.5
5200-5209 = 7.0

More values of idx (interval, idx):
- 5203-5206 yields 21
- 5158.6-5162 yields 26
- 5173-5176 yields 17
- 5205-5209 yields 28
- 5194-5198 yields 29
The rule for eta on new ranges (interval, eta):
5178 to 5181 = 6.92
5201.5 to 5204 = 7.01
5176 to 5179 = 6.83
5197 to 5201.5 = 6.87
